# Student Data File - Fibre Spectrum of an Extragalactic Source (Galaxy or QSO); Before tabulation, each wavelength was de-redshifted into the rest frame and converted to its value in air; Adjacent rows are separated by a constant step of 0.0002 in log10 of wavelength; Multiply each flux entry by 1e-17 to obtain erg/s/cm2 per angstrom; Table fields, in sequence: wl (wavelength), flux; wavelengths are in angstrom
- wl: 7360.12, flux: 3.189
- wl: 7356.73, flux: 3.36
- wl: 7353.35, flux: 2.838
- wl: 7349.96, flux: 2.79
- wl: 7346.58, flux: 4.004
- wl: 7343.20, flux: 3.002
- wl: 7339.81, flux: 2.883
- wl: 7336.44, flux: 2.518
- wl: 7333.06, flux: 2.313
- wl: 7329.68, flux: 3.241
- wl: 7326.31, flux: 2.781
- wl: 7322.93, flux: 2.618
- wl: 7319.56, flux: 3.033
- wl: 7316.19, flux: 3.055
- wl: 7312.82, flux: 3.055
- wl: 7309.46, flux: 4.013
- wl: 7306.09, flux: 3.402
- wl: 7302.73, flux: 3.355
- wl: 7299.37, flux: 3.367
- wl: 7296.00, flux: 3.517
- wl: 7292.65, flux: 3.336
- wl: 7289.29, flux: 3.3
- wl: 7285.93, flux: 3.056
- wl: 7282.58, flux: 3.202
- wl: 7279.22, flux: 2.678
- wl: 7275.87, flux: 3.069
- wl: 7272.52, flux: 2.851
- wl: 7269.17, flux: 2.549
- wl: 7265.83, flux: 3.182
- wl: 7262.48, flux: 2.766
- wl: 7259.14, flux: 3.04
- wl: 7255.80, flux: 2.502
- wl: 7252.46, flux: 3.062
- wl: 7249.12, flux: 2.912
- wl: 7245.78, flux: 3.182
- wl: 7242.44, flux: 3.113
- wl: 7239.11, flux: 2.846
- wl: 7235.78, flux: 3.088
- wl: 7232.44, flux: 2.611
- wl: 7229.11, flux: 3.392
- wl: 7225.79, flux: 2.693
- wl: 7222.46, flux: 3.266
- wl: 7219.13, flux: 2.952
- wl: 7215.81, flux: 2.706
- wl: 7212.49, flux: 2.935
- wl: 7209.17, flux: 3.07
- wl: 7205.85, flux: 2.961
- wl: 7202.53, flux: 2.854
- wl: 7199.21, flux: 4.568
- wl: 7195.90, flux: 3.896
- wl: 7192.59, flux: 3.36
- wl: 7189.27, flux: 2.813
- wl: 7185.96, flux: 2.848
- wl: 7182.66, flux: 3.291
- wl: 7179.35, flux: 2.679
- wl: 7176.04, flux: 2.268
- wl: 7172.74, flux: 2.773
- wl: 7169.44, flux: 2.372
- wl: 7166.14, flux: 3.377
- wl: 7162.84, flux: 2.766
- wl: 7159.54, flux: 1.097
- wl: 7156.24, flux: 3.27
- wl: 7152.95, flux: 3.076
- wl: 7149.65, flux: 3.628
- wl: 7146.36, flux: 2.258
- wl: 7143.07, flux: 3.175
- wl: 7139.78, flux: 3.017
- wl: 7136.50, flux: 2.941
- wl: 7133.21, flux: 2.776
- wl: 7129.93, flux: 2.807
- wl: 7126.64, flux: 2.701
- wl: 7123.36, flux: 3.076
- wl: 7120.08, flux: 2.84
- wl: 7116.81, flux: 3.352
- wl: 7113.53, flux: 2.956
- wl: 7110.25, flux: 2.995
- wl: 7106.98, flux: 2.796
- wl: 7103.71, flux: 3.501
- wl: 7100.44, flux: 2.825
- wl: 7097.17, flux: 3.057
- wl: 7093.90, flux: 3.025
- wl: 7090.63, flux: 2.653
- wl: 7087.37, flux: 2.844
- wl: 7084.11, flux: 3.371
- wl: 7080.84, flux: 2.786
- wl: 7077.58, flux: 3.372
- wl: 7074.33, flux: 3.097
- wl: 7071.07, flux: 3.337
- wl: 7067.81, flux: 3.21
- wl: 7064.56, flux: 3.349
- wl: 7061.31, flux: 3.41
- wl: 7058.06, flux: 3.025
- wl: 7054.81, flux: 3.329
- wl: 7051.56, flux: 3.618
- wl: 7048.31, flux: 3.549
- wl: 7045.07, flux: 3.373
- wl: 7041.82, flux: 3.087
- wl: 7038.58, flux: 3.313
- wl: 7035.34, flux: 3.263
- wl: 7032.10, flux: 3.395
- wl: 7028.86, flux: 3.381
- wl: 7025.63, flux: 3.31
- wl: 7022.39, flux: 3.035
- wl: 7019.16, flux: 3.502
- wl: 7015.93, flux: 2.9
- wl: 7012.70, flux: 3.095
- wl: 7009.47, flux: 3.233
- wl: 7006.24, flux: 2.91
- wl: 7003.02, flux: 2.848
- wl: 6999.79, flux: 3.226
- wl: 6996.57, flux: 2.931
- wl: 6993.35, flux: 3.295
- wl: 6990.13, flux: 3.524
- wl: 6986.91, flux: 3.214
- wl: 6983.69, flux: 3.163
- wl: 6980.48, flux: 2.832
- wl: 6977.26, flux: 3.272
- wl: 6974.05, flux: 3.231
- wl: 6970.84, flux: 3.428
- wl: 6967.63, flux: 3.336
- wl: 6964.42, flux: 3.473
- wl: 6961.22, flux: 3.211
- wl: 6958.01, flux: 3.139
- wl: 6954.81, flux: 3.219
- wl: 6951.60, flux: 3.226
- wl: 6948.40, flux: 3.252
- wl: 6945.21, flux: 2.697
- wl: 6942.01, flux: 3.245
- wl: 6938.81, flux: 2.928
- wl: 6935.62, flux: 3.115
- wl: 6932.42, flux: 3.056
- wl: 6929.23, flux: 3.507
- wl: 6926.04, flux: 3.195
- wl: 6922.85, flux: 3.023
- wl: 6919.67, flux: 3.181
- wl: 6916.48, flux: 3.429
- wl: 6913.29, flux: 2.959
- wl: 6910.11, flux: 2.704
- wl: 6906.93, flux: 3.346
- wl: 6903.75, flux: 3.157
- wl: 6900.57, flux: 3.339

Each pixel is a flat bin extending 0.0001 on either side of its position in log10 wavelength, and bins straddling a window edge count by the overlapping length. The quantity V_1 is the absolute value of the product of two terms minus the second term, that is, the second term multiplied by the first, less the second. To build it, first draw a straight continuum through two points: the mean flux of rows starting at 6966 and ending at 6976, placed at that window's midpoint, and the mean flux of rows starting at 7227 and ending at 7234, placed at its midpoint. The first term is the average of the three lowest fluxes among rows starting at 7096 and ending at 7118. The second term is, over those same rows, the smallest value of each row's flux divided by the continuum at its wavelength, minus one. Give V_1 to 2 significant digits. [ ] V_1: 0.21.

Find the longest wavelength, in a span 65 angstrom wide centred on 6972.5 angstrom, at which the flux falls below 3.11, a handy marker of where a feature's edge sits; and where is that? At 7003.02 angstrom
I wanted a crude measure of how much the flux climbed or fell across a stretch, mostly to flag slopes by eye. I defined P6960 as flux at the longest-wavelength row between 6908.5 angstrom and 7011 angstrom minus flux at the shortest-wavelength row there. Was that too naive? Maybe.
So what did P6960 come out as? 0.53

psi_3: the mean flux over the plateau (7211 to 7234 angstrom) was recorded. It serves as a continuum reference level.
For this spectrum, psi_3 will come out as 2.94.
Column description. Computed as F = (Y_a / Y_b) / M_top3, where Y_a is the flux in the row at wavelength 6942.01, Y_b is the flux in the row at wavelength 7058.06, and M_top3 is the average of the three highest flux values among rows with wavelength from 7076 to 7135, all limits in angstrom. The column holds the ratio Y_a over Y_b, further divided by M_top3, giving 0.314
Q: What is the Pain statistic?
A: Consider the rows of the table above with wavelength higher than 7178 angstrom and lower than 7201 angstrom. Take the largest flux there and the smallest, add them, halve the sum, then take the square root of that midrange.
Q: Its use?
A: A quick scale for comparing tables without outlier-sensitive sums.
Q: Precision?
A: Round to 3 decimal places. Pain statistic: 1.904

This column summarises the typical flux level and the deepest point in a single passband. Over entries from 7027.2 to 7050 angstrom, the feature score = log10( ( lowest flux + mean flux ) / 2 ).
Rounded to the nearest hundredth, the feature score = 0.51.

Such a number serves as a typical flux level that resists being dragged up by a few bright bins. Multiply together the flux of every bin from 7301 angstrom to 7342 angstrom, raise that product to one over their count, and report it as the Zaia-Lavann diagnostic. 2.99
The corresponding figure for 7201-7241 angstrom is 2.94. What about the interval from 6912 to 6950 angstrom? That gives 3.12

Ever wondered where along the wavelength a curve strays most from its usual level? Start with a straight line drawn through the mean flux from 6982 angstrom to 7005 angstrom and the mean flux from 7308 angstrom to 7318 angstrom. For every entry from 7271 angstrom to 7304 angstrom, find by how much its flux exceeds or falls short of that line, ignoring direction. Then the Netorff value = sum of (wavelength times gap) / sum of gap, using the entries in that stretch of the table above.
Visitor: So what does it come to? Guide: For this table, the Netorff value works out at 7280.2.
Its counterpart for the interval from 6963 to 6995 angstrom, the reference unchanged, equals 6977.4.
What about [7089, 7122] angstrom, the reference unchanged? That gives 7104.3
